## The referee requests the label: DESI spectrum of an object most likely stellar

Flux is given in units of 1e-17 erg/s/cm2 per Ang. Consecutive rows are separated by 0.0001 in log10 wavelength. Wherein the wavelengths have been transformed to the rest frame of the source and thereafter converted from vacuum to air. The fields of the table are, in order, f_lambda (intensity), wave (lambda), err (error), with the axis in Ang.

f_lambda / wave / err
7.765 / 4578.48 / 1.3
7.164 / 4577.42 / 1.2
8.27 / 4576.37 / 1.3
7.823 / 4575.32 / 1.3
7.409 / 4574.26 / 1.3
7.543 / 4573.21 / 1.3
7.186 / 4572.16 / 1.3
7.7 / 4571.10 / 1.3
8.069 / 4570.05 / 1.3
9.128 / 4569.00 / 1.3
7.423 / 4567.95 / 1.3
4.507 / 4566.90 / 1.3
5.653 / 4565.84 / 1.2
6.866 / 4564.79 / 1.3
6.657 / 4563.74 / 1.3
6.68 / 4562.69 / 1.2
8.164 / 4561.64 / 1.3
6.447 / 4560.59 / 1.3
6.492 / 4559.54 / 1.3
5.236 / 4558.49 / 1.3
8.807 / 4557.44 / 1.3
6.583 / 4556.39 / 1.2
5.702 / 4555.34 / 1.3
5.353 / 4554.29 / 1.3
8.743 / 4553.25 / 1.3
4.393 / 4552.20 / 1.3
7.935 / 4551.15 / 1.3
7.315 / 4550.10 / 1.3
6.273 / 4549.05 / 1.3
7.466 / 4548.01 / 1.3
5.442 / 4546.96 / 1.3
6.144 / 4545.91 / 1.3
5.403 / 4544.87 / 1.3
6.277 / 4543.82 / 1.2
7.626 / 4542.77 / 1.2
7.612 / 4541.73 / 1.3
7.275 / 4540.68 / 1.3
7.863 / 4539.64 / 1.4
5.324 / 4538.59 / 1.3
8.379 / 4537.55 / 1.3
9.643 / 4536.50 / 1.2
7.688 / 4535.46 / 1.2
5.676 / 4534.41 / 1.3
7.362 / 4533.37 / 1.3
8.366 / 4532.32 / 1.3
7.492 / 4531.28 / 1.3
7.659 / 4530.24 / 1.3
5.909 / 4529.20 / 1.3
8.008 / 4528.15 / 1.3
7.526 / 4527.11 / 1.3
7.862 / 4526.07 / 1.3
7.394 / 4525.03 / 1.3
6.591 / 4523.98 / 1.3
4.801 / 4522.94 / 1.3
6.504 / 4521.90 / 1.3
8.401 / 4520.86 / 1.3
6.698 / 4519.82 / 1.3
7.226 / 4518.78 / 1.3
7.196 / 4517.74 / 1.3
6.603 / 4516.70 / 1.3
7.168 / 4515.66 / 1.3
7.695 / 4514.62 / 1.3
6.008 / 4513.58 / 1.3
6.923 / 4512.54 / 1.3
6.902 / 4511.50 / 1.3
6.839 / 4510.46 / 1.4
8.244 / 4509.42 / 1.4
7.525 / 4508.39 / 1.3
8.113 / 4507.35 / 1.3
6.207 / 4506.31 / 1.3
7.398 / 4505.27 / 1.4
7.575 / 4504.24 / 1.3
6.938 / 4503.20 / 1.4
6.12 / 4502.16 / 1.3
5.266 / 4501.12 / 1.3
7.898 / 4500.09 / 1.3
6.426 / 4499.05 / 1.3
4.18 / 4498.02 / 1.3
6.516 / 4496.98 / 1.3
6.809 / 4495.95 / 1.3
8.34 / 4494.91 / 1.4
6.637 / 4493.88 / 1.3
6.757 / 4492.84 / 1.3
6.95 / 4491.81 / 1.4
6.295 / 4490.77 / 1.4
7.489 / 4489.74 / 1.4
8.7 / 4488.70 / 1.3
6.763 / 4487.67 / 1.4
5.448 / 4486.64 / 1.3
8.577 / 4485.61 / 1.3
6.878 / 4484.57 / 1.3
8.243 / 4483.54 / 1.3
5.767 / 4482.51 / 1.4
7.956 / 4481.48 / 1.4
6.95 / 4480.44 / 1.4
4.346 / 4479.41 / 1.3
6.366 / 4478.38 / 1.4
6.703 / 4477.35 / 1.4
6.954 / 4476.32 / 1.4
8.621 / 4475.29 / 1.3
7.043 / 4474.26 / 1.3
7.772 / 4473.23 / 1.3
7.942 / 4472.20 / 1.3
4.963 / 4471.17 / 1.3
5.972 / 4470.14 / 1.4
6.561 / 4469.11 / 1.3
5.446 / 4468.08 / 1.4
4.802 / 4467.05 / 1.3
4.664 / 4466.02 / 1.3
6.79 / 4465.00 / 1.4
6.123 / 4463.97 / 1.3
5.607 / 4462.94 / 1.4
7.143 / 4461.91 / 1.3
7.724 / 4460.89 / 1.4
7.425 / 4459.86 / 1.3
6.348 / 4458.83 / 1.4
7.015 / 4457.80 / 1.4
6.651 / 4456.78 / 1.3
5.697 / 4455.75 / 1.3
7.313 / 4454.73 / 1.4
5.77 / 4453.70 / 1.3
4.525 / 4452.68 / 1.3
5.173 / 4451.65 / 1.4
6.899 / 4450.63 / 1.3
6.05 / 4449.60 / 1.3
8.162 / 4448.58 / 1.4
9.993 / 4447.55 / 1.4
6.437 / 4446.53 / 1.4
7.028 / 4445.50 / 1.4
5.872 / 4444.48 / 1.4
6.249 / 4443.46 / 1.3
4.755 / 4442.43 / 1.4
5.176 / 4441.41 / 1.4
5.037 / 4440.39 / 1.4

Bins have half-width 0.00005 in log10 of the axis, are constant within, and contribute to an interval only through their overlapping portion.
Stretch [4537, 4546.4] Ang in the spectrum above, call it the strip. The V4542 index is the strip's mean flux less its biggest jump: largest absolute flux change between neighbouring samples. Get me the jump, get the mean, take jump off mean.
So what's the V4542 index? 3.8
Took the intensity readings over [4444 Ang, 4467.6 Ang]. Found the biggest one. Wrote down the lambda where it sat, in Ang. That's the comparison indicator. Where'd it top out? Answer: 4447.55 Ang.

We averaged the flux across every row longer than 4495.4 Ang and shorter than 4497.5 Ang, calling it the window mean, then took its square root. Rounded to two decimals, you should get 2.58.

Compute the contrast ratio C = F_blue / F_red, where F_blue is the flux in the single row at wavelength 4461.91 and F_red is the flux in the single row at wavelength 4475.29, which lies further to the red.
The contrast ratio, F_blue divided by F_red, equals 0.83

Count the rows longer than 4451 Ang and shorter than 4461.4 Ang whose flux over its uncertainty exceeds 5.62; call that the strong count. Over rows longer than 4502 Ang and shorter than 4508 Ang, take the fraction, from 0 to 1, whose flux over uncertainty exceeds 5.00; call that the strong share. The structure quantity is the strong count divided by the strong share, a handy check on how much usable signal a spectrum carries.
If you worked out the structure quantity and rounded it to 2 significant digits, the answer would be 2.0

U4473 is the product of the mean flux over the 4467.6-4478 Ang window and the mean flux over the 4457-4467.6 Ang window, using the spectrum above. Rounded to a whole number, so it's 43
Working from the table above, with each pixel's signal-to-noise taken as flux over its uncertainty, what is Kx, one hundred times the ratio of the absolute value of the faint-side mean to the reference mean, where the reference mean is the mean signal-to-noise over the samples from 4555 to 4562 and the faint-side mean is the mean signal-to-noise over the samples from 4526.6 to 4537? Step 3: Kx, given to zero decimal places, 112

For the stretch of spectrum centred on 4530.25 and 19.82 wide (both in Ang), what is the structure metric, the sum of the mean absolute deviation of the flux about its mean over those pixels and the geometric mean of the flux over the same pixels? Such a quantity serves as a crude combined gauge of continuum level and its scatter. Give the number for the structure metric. 8.1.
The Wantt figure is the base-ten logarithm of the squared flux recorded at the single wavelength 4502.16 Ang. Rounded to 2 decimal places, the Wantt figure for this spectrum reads 1.57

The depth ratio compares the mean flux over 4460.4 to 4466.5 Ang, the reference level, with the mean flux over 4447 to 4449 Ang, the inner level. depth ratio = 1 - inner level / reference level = -0.43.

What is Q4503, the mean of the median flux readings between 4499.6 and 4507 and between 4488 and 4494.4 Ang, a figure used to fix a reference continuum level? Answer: 6.90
